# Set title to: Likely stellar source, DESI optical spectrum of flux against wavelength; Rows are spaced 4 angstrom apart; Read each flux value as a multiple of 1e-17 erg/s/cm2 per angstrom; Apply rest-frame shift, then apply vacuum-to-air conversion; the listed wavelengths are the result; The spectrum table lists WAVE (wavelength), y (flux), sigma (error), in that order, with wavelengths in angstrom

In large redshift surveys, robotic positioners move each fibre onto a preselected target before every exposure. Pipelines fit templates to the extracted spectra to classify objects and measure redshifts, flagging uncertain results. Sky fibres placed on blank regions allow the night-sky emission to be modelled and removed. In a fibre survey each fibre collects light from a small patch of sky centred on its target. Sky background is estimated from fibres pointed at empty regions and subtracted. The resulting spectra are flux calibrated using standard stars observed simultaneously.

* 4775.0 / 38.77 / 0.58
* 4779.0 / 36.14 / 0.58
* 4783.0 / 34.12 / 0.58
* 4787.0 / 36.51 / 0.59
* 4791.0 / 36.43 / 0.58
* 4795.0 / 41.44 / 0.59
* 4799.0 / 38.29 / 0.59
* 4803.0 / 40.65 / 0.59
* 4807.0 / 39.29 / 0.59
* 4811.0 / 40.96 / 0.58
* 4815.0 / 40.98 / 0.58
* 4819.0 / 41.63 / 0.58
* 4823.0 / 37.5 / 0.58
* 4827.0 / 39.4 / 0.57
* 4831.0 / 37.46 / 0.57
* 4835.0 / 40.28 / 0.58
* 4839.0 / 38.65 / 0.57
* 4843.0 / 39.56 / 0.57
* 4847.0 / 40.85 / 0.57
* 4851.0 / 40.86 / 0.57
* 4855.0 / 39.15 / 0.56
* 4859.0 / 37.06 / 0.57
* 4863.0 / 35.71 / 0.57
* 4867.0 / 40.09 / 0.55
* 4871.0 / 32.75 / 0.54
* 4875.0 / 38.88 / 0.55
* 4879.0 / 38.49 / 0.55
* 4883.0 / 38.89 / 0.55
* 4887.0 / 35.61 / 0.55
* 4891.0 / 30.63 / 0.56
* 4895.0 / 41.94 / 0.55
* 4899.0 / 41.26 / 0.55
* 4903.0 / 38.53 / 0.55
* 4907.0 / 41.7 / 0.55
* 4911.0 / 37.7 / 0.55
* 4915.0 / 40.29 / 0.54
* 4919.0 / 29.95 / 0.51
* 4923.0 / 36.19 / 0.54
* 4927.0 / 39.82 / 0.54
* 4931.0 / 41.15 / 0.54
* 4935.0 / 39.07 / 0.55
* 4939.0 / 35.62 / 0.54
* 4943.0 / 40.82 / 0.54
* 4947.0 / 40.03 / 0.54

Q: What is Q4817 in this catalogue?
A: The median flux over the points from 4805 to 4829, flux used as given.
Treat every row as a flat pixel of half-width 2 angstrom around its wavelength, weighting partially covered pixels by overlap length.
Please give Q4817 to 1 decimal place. 40.2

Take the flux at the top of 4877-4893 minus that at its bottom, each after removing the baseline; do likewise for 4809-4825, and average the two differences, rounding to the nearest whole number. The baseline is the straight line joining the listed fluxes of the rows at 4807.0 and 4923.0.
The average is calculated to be -5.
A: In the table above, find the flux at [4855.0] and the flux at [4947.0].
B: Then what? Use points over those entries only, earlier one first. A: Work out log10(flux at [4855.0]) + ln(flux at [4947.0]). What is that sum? 5.28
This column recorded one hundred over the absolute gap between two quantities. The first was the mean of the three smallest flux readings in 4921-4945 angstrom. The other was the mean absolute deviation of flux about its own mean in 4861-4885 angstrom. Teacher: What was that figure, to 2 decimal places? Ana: 2.87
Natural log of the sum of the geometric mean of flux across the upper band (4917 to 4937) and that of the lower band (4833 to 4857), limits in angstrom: 4.342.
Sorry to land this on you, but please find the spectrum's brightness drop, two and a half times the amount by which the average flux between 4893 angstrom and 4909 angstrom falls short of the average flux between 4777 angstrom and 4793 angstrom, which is -13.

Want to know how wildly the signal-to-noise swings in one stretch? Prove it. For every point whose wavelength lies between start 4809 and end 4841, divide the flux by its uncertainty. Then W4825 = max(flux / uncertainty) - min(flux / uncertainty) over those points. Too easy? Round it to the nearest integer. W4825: 7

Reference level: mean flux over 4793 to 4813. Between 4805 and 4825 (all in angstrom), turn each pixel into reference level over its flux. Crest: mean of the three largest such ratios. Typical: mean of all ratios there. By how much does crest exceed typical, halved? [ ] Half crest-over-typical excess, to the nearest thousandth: 0.010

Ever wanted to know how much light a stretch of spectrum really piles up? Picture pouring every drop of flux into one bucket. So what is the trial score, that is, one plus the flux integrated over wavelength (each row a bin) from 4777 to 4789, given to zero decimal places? 428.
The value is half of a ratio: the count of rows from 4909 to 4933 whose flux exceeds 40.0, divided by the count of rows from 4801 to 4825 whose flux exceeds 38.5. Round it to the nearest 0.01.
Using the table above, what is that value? 0.20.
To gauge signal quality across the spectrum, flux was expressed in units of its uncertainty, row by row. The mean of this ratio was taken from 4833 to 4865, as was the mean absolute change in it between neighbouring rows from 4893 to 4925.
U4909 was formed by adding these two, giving 75.5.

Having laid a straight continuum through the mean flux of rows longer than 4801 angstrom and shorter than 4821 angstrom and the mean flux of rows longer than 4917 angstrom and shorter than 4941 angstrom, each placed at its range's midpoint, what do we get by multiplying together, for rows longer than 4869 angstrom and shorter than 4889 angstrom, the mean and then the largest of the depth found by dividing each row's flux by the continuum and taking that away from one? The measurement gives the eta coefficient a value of 0.007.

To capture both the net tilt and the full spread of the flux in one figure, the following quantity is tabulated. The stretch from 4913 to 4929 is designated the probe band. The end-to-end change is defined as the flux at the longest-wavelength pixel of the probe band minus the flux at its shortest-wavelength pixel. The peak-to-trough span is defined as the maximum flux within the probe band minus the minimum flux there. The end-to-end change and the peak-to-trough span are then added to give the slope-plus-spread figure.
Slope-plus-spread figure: 10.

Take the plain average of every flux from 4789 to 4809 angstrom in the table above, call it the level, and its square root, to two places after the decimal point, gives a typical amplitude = 6.26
